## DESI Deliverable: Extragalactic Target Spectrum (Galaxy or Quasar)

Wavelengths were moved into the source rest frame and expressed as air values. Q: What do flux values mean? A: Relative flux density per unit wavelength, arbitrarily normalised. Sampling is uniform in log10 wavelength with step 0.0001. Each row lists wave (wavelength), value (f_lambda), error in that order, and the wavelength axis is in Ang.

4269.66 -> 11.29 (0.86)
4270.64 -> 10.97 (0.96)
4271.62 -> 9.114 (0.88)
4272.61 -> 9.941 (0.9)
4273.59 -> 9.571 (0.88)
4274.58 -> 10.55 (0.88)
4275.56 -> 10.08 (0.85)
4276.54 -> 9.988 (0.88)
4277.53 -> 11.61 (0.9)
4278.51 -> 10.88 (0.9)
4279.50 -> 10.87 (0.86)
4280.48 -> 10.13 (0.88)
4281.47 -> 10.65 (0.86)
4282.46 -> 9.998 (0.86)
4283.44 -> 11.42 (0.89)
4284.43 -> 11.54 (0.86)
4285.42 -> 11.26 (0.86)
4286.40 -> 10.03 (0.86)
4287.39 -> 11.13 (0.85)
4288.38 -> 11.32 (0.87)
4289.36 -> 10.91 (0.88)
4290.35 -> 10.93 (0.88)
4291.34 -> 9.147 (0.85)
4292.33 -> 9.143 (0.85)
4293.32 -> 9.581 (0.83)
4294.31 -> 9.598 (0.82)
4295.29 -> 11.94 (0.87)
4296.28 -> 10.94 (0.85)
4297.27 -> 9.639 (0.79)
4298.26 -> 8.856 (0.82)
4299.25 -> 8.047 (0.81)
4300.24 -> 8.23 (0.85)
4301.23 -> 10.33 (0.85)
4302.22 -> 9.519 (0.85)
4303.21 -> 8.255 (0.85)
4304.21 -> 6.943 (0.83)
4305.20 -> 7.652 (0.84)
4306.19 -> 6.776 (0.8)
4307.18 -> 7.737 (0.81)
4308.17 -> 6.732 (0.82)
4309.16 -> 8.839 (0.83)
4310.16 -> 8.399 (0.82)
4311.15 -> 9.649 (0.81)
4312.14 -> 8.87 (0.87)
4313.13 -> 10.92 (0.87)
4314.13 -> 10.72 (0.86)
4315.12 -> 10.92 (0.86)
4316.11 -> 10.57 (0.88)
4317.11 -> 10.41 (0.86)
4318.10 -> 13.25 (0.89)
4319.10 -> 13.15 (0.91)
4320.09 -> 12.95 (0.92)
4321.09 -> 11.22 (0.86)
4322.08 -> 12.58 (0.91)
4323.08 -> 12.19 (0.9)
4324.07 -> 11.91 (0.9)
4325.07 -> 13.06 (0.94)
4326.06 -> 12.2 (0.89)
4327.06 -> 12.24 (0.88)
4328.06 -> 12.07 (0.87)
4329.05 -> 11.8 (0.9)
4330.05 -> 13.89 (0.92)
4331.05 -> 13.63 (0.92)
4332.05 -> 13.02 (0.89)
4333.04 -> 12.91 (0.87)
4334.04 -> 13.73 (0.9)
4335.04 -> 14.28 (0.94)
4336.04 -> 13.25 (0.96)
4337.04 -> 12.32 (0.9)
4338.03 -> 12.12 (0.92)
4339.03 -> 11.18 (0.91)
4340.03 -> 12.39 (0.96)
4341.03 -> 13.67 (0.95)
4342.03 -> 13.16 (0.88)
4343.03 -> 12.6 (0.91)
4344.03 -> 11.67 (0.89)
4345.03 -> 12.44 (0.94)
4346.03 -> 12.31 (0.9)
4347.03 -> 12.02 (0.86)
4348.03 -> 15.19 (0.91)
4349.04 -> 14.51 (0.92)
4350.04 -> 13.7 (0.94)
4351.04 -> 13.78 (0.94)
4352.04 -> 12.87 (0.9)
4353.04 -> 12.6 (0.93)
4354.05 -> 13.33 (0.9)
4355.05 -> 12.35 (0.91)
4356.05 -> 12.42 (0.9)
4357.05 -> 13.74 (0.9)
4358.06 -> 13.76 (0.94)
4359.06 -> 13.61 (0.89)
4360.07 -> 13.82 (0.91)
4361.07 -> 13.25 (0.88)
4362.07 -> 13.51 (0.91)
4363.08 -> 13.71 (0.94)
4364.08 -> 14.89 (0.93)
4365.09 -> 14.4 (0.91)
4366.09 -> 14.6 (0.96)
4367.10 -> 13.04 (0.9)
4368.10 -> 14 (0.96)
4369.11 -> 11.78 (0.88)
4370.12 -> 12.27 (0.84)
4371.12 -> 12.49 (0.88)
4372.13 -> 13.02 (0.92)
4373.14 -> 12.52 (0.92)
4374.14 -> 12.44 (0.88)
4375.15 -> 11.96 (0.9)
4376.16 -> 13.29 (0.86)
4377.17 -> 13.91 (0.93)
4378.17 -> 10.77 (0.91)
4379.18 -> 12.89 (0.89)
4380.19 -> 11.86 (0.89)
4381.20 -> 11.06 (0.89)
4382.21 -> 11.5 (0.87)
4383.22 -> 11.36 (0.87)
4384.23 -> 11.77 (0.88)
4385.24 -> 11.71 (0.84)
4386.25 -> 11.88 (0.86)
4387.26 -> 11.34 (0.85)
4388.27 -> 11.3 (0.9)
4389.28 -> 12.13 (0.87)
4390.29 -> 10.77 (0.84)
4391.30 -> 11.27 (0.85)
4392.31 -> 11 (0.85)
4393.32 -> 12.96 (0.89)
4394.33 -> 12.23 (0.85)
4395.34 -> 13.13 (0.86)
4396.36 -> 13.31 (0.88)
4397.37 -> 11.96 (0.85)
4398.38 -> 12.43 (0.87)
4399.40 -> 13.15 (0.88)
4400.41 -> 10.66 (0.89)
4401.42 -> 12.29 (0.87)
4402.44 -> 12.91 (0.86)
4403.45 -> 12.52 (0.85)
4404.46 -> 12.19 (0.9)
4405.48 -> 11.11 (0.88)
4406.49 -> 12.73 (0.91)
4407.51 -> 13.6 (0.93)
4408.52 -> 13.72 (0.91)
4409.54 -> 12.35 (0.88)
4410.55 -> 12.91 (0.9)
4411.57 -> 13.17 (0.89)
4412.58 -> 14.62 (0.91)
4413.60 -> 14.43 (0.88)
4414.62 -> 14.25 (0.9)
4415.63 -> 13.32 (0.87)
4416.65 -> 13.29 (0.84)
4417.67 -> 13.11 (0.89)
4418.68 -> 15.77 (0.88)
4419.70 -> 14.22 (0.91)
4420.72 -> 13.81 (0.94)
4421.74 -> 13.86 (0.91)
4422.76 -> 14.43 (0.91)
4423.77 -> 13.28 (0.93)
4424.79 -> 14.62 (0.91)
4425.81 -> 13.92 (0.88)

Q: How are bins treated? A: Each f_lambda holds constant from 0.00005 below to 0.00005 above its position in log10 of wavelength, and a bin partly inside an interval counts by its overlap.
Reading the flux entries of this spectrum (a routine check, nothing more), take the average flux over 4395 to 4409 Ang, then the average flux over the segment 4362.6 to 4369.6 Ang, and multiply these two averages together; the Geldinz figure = 173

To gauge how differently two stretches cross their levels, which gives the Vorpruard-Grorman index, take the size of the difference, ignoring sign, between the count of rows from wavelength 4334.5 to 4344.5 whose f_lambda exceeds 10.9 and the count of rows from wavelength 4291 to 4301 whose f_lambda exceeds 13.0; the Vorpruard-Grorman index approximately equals 10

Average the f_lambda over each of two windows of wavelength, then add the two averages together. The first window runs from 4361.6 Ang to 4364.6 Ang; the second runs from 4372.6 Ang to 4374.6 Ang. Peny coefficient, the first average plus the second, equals 26.5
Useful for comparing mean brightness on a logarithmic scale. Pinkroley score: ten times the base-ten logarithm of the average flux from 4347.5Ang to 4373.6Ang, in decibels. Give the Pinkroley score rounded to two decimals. 11.28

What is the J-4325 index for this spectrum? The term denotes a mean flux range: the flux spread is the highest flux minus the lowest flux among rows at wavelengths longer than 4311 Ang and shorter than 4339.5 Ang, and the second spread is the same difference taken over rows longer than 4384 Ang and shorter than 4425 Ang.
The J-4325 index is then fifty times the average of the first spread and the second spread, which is 263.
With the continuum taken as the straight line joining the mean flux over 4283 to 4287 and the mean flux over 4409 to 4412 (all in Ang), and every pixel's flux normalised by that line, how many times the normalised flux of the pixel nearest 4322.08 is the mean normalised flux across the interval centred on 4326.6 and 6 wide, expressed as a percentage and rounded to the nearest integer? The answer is 97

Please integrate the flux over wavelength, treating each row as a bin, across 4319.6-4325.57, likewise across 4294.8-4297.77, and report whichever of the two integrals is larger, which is 74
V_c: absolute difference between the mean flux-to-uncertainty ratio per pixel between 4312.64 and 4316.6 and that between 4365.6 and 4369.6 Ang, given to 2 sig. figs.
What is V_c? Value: 2.0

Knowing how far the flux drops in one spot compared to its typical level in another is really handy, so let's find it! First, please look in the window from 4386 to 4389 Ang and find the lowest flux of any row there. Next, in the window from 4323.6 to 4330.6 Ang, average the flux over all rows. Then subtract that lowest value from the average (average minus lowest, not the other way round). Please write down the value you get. 1.2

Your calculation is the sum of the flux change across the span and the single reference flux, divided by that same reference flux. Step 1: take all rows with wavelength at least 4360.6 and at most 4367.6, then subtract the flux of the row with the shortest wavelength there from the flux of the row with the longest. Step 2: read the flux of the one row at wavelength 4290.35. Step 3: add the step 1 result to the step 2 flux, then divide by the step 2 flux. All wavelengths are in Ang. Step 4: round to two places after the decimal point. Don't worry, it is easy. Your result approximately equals 0.98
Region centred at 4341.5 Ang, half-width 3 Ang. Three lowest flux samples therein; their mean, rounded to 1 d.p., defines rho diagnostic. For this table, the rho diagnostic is 11.7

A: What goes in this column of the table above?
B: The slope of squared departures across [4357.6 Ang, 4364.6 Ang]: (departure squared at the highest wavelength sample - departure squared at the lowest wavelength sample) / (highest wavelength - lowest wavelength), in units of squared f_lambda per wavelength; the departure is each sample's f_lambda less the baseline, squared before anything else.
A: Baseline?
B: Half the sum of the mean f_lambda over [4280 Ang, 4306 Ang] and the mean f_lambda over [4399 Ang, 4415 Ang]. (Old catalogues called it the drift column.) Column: 1.1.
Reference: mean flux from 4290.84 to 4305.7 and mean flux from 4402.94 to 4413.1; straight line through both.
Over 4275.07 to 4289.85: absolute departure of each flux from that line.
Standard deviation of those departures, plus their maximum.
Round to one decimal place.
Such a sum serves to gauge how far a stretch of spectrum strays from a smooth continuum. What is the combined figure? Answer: 3.7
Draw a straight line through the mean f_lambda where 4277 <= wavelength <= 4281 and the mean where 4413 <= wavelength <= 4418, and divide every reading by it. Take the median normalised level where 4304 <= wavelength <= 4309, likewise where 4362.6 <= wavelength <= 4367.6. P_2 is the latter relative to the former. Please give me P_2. 1.9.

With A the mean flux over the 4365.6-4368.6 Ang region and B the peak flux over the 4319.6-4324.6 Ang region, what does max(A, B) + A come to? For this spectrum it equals 27.8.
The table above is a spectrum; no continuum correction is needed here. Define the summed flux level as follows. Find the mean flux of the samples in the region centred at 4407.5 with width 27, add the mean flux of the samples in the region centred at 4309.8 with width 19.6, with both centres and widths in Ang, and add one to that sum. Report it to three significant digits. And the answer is 23.5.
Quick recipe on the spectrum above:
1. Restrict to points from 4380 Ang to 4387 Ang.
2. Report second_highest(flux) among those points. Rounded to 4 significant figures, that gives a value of 11.86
